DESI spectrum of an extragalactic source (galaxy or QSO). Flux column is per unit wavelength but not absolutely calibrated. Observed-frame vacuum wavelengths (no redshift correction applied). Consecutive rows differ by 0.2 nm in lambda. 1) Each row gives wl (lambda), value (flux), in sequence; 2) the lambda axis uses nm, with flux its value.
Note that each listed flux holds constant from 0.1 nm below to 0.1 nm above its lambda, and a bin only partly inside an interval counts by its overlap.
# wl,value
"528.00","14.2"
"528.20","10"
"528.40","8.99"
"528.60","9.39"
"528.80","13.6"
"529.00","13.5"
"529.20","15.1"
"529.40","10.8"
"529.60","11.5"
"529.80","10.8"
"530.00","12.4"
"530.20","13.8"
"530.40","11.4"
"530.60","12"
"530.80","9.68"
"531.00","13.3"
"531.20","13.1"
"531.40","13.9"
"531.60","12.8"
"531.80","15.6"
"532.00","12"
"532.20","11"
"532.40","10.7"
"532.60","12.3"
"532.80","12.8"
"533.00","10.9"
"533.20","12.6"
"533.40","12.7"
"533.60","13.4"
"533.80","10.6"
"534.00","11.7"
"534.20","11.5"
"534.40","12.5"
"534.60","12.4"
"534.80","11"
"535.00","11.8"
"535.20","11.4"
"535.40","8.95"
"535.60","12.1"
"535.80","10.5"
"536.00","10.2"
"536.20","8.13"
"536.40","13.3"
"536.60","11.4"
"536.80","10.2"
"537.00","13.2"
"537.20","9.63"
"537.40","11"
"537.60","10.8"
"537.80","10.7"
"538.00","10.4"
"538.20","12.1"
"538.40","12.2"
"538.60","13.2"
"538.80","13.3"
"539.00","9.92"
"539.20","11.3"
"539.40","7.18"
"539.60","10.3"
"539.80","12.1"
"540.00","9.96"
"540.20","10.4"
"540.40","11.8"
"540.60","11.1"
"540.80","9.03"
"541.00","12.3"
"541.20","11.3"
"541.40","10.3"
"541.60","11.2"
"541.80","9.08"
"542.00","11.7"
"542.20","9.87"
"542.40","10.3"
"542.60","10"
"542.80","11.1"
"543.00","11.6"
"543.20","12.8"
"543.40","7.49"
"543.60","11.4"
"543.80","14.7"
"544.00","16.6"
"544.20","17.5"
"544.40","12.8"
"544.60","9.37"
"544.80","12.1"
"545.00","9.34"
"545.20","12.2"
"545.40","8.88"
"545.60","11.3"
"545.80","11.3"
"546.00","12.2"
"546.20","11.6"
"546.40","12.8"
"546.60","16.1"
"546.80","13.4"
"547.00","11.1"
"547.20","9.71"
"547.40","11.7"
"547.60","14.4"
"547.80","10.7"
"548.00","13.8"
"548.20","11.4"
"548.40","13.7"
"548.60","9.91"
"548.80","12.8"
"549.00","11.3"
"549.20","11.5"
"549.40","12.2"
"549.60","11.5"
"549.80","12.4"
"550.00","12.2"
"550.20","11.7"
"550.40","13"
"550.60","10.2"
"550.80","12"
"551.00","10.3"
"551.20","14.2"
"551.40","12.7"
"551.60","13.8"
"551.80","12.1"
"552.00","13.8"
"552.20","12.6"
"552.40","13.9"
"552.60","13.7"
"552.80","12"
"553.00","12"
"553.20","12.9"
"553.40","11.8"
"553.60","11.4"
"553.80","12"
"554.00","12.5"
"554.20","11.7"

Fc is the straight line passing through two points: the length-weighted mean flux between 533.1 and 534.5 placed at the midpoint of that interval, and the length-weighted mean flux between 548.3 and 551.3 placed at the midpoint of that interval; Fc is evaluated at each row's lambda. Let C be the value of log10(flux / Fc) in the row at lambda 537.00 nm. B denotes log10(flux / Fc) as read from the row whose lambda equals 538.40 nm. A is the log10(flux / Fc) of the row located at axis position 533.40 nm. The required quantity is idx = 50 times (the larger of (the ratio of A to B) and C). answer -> 226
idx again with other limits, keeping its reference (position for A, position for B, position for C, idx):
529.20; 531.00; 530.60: 121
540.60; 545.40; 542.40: 14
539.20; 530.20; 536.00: -4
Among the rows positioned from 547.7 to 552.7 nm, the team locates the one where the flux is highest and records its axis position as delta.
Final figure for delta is 551.20 nm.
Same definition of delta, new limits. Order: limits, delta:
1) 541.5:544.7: 544.20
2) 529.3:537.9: 531.80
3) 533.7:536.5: 536.40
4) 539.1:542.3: 541.00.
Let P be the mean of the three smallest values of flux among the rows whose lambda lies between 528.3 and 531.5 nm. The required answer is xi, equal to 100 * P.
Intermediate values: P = 9.4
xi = 935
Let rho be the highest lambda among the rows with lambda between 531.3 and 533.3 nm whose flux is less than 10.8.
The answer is 532.40 nm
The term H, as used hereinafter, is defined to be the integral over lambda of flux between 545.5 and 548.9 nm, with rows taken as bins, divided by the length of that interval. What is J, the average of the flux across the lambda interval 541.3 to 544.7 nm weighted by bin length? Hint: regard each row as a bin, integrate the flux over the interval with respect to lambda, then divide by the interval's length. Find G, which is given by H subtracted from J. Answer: -0.6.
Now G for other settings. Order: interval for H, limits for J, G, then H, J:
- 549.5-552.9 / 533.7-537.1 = -1.2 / 12.5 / 11.23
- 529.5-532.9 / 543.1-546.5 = -0.3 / 12.3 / 12.02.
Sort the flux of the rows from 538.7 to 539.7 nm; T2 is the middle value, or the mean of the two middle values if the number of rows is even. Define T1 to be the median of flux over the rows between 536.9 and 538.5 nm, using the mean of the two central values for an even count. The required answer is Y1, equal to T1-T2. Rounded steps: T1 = 10.9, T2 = 10.3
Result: 0.6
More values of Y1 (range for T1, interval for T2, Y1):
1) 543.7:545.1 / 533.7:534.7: 1.1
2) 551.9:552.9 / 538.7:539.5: 3.1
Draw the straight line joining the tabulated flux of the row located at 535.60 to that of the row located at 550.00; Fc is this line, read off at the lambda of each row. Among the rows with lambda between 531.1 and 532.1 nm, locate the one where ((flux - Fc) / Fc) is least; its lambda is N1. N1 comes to 532.00 nm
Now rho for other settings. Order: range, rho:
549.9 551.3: 551.00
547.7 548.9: 548.60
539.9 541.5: 541.40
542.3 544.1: 543.40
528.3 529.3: 528.60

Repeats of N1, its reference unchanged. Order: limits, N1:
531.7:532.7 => 532.40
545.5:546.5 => 545.80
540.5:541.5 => 540.80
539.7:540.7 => 540.00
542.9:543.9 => 543.40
